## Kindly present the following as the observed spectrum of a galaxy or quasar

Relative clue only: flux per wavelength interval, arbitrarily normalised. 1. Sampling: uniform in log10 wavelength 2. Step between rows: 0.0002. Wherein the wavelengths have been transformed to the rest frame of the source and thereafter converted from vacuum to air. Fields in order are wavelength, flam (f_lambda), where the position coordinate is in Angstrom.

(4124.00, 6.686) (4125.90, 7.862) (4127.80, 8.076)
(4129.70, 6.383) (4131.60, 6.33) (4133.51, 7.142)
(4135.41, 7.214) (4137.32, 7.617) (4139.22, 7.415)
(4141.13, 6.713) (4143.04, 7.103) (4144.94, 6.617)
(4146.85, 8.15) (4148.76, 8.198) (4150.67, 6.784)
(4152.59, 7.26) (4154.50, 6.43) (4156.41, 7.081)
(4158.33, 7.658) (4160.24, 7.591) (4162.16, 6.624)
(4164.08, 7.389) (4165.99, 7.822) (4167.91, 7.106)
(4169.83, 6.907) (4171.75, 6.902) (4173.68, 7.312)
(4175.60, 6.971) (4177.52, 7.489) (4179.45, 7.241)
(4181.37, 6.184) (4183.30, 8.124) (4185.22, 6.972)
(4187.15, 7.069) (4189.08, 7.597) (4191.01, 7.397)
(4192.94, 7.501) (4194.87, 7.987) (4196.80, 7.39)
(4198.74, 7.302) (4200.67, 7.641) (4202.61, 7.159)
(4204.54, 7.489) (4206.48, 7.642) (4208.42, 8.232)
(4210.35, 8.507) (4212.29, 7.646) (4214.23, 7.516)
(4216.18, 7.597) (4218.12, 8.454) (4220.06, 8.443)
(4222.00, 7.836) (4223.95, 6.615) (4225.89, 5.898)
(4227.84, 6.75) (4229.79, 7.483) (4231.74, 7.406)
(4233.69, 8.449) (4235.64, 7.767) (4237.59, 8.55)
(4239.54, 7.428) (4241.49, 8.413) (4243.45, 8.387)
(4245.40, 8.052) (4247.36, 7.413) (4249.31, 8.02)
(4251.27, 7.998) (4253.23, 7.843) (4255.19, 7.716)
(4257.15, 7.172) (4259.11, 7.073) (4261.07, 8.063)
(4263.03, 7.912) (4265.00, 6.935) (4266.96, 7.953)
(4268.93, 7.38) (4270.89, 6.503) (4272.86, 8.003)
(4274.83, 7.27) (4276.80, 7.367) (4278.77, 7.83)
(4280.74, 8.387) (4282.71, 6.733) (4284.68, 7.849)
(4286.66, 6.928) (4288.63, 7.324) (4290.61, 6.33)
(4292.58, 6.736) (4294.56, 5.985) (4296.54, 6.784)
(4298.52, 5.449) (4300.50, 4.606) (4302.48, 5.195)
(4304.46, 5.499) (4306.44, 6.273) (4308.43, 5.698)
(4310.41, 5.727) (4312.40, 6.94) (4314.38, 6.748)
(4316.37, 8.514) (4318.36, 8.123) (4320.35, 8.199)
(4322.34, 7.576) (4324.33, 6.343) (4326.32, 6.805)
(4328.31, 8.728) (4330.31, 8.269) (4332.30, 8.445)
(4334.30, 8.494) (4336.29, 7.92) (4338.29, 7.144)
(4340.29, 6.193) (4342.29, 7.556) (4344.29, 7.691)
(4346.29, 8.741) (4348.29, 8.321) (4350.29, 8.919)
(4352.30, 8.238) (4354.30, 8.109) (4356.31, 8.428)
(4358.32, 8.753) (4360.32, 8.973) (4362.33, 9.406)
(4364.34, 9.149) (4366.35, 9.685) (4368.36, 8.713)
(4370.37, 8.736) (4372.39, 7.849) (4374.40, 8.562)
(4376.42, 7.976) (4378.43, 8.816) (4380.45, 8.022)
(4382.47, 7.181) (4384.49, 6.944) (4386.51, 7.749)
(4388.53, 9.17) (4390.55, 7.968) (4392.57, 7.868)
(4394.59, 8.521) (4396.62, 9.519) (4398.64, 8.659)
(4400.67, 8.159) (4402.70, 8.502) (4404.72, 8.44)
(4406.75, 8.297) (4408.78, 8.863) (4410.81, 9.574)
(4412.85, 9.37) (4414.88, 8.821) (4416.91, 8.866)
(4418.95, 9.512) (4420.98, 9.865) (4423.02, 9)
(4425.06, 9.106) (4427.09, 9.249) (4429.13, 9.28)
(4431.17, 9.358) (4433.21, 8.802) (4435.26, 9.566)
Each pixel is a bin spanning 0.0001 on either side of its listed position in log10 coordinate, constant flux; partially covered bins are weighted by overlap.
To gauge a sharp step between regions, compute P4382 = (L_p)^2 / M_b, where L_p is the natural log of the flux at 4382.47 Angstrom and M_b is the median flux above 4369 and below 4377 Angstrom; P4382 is 0.47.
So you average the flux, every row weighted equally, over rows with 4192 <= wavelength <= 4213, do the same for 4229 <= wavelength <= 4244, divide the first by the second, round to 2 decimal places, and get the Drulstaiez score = 0.96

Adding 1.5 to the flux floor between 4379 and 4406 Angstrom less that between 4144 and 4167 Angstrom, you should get 2.0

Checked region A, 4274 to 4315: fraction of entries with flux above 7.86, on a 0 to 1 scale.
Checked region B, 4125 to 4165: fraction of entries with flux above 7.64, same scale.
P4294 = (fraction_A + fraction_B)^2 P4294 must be 0.1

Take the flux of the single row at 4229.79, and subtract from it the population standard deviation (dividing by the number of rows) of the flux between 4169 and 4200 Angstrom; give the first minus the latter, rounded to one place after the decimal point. 7.0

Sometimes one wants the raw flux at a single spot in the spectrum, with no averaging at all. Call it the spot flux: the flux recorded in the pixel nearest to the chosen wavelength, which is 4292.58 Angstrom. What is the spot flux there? 6.736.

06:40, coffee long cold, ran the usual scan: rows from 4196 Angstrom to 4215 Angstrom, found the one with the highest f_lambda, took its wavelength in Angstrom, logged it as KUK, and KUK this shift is 4210.35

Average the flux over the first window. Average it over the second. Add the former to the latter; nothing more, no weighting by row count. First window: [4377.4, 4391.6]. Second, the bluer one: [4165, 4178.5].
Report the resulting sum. 15.2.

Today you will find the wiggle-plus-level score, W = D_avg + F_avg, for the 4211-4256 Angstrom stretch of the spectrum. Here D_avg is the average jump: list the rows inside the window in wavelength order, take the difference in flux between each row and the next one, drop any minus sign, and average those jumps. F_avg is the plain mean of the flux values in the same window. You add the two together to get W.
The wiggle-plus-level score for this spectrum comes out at 8.3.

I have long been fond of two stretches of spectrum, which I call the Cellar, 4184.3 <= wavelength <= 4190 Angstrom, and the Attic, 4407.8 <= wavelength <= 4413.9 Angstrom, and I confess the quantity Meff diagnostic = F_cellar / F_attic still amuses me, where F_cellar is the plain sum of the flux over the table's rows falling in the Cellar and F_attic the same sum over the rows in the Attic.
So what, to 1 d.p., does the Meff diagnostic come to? 0.8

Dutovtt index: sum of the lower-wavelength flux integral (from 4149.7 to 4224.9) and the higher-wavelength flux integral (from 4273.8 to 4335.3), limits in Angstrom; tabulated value 988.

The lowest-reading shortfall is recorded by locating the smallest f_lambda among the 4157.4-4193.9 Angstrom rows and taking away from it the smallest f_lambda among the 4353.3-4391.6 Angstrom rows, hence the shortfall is -0.8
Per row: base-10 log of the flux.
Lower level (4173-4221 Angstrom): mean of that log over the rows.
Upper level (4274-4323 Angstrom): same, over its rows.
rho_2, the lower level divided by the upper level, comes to 1.06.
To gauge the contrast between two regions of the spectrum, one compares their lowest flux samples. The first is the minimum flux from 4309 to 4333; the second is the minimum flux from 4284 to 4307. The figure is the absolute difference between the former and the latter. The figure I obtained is 1.1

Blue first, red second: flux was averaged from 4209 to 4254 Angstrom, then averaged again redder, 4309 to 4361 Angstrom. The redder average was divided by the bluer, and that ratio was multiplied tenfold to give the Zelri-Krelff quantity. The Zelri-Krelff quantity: 10.1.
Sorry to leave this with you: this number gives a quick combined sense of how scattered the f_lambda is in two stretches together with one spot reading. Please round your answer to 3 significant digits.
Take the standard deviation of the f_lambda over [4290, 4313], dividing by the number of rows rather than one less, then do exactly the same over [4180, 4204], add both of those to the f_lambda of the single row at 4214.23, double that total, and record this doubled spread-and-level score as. 17.3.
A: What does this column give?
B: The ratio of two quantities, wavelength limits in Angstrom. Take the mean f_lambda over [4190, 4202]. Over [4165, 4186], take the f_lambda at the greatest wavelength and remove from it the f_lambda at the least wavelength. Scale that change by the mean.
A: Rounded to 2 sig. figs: -0.11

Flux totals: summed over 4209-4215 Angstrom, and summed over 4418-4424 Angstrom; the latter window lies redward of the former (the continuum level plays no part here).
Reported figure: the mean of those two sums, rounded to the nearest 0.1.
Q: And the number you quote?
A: 26.0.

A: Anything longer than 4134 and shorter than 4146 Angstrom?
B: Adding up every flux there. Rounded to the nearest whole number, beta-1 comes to 43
